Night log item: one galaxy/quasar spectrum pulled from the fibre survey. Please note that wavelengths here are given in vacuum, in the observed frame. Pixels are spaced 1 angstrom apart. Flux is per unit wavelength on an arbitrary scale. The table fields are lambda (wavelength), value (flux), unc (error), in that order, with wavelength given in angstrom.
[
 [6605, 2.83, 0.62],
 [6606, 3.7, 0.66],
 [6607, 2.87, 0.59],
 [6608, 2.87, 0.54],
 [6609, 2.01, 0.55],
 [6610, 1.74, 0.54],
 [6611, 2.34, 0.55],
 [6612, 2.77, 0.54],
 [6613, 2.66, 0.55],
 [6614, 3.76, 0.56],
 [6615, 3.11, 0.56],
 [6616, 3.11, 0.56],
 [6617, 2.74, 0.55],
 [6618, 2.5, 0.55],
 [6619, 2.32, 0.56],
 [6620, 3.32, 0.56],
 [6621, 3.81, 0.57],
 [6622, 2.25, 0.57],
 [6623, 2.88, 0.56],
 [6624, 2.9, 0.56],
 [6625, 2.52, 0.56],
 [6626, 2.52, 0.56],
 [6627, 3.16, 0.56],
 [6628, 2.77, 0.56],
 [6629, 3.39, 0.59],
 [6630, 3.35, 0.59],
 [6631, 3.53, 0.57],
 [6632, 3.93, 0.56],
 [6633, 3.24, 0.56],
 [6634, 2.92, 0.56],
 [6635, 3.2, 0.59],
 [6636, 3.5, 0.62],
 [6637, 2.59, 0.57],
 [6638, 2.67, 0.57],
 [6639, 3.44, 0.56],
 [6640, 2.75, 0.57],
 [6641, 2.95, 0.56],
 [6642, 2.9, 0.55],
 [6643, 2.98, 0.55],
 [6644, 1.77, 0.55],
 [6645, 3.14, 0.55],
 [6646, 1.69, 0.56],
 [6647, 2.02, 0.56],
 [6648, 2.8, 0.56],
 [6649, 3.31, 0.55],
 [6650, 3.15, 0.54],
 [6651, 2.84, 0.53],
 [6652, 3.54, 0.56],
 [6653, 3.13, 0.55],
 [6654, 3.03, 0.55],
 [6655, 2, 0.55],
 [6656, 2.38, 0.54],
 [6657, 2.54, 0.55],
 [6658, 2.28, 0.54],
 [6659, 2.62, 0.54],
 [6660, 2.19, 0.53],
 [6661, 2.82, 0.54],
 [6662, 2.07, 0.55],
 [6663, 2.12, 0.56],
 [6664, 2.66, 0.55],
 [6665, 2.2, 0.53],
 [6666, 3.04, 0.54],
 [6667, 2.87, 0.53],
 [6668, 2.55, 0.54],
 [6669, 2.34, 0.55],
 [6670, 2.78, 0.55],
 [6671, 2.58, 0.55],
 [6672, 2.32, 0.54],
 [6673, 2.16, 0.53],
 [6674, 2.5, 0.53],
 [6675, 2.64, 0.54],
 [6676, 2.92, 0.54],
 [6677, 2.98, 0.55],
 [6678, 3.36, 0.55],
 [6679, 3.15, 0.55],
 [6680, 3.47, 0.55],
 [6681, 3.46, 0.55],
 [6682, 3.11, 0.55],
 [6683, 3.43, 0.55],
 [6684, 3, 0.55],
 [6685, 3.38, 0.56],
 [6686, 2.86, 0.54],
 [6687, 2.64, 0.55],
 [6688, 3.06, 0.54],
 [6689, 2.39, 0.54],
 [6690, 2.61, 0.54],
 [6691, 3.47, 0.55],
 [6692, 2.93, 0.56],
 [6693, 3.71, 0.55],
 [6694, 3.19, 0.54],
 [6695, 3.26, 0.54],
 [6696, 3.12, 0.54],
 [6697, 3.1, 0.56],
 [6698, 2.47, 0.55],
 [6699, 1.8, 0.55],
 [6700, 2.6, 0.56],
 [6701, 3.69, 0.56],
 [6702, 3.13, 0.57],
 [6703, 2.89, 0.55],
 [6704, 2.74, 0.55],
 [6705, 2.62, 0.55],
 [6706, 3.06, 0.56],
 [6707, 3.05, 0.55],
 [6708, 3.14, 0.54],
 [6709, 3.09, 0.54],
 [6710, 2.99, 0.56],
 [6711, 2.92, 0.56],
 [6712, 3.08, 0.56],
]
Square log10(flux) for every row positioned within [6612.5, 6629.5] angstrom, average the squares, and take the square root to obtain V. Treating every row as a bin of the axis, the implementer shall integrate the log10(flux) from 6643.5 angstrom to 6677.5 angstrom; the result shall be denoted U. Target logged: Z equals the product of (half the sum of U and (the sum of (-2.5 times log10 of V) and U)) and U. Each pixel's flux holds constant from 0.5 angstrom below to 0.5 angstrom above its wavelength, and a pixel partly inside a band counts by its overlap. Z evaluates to 197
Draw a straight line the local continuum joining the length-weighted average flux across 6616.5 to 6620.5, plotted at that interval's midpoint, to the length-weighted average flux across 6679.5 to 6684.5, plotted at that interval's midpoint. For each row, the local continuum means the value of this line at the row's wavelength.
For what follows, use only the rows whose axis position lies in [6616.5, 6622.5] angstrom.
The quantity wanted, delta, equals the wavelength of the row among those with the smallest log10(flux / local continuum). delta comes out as 6622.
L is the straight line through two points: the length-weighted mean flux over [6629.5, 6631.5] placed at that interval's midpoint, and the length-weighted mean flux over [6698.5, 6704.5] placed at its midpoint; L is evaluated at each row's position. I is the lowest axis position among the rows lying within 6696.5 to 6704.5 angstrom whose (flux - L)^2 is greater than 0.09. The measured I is 6698 angstrom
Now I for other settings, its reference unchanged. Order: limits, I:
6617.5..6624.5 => 6618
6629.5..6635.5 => 6632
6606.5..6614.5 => 6607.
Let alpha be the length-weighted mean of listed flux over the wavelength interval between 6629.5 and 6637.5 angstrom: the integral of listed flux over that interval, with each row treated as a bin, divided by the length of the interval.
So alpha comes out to 3.28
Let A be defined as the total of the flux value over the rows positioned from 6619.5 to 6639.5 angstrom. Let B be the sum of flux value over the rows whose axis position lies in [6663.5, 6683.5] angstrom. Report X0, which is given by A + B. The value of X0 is 118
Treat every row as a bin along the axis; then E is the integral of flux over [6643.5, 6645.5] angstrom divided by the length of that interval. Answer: 2.5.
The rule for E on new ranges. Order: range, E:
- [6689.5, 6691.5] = 3.0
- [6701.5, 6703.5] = 3.0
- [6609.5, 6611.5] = 2.0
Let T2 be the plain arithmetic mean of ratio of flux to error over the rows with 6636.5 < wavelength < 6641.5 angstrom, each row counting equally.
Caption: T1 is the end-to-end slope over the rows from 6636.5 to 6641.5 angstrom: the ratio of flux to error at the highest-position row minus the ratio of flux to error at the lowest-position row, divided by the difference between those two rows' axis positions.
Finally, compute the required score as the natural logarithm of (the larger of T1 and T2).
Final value 1.63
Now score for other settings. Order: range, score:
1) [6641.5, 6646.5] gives 1.51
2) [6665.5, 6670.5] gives 1.61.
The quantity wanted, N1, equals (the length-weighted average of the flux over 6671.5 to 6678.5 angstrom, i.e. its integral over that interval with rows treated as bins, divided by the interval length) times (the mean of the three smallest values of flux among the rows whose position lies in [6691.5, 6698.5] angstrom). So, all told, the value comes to 7.6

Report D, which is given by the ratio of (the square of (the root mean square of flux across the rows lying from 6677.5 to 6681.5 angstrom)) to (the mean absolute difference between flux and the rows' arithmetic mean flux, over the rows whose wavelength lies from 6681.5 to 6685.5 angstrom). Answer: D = 65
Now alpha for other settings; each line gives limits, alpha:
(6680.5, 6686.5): 3.21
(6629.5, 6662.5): 2.83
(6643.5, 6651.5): 2.59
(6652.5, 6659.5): 2.57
